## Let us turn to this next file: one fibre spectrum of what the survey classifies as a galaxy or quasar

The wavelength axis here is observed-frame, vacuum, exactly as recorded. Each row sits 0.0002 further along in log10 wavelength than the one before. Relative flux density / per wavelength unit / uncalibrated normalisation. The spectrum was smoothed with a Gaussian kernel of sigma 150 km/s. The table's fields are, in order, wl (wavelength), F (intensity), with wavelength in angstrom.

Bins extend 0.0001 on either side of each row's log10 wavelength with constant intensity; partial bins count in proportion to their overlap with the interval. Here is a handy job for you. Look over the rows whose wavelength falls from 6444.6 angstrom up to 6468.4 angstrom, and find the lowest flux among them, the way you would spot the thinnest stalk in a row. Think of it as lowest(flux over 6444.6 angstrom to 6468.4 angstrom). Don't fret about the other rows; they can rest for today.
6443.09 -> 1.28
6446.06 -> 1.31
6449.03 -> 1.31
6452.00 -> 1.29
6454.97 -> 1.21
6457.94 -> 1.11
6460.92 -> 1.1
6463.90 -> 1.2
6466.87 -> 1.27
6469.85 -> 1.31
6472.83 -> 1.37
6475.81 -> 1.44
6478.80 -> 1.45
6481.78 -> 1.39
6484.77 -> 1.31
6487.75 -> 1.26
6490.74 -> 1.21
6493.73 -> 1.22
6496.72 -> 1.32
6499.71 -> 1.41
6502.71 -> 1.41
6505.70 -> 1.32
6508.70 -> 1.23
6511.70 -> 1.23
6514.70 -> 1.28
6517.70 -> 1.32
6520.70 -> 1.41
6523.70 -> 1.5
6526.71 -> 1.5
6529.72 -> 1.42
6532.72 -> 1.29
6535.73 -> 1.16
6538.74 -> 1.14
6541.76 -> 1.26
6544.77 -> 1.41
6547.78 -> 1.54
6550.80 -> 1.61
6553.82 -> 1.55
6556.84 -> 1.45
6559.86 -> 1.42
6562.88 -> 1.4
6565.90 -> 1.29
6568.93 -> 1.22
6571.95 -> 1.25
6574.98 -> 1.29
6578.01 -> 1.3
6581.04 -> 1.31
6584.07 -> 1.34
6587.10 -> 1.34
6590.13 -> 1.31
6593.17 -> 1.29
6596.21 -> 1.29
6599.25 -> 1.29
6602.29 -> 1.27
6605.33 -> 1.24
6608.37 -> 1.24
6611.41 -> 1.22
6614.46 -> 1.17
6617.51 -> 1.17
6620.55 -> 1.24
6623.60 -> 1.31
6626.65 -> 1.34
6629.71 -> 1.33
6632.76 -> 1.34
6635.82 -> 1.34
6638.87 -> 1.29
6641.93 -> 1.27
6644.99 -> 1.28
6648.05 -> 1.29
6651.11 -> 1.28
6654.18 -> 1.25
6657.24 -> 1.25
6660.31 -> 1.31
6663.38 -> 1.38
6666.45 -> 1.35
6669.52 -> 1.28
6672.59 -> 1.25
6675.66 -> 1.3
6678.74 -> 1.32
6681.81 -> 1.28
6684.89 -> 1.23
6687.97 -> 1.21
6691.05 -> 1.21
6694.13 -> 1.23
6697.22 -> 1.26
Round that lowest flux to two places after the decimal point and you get 1.10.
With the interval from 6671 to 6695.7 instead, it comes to 1.21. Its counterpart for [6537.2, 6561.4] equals 1.14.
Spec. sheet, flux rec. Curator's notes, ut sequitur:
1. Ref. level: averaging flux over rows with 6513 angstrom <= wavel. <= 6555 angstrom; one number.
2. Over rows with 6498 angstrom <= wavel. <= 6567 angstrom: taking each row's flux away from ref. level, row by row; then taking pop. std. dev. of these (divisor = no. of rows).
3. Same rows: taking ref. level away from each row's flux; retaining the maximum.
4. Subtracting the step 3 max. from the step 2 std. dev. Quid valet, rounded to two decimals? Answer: -0.10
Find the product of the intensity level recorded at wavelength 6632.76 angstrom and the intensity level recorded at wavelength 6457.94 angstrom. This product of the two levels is 1.49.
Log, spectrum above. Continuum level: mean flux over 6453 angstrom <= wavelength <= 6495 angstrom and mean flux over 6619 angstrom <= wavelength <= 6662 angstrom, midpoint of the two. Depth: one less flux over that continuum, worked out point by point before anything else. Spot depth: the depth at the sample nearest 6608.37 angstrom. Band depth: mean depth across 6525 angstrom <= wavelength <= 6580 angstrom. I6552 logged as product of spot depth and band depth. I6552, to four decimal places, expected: -0.0021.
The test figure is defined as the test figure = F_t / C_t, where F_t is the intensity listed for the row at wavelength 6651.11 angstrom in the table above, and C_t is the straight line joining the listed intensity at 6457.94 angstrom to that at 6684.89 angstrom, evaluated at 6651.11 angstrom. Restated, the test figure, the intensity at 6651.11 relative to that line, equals 1.06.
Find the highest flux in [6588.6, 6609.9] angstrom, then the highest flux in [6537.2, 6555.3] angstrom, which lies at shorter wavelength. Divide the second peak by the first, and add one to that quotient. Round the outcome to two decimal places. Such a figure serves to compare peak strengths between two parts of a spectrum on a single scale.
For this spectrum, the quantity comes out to 2.23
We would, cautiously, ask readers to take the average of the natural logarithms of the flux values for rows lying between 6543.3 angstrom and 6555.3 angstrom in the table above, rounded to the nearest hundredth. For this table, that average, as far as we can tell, 0.42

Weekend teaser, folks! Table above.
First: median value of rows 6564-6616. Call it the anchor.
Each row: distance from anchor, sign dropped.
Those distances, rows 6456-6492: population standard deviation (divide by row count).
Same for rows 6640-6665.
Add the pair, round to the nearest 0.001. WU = 0.088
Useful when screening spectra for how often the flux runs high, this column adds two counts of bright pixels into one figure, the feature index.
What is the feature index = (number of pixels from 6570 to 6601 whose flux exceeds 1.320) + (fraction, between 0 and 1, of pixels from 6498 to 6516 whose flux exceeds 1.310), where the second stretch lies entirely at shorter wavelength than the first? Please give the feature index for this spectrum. 2.5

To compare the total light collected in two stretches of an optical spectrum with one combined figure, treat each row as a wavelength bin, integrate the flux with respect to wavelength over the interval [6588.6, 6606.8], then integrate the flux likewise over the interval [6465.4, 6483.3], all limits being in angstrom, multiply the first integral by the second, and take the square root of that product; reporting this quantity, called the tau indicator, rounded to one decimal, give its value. 23.9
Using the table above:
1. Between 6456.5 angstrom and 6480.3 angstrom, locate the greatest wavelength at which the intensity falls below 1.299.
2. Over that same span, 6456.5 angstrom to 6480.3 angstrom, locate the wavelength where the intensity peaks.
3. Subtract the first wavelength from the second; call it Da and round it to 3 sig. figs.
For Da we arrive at 11.9 angstrom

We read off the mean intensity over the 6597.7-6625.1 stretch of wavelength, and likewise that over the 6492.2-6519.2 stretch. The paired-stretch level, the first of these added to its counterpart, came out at 2.54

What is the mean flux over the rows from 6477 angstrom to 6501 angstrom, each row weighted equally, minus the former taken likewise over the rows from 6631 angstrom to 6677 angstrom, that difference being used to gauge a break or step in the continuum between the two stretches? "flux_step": 0.024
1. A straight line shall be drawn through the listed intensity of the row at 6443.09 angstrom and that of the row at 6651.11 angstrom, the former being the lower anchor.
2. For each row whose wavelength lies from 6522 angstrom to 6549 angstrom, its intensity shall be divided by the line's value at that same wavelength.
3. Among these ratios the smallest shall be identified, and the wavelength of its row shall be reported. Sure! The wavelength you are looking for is 6538.74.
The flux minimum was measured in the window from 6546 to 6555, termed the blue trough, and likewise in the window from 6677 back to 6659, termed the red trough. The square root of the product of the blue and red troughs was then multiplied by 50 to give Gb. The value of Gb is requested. 69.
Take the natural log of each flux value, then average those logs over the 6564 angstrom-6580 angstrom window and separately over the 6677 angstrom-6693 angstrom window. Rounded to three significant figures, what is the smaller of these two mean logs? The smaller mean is 0.223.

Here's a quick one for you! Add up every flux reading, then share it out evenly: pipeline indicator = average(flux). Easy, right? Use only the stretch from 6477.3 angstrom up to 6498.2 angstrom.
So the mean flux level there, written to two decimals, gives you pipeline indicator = 1.31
